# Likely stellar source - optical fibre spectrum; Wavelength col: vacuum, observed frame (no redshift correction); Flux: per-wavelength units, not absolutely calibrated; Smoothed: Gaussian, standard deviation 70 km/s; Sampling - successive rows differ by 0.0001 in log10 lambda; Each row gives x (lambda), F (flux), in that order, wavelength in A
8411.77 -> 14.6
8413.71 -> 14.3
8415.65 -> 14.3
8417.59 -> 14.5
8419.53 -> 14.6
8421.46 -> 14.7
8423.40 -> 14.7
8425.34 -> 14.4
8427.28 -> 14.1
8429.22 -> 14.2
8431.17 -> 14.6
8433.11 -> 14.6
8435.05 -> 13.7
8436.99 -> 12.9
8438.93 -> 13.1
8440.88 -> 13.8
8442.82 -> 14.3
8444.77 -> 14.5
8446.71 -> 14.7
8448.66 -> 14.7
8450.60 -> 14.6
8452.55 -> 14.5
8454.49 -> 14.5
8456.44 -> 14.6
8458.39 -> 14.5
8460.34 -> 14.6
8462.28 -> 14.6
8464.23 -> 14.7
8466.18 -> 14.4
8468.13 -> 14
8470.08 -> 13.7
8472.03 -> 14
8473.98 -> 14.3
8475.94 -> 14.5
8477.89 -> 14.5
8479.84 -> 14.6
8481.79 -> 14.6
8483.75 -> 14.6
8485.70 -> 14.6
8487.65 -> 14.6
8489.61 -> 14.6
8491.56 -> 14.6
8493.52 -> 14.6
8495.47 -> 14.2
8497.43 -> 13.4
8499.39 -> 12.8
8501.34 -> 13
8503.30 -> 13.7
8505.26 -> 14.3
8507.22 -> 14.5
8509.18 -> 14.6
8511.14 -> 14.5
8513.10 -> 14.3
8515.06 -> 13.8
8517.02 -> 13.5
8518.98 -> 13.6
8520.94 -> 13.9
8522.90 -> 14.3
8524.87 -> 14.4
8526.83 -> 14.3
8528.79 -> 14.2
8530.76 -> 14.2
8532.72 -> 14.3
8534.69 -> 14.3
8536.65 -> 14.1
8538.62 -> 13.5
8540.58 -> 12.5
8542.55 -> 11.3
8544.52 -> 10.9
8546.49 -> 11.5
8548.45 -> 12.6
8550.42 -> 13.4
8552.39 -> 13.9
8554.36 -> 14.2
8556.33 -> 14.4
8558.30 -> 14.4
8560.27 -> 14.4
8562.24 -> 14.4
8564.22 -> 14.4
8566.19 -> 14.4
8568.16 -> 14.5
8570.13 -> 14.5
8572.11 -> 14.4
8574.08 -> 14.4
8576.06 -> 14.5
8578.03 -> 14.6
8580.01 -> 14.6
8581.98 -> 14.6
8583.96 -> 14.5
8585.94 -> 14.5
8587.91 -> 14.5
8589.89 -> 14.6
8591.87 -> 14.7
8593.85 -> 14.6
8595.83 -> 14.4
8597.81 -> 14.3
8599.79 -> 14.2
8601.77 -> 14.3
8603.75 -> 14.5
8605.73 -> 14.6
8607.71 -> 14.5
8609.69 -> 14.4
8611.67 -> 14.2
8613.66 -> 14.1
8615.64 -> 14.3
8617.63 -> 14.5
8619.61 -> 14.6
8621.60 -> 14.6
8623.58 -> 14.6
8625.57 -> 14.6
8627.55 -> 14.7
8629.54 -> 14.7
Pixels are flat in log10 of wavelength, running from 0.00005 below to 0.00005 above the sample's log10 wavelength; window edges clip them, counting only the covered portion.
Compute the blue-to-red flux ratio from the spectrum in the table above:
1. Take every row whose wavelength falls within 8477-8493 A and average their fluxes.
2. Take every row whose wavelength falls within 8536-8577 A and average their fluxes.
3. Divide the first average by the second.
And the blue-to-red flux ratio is 1.07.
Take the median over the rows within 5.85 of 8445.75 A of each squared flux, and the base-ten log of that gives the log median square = 2.33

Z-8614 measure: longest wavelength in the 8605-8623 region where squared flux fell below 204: 8613.66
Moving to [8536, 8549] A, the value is 8548.45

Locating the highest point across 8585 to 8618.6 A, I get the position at 8591.87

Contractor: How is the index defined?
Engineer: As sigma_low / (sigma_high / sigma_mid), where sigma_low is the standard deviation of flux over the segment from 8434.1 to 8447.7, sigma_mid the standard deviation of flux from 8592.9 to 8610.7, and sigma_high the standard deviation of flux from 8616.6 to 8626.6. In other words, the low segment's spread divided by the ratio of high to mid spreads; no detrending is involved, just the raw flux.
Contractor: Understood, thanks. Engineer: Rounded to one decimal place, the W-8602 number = 2.1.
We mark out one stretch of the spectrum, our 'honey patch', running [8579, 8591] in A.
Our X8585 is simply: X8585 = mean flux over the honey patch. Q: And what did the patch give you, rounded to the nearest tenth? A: 14.5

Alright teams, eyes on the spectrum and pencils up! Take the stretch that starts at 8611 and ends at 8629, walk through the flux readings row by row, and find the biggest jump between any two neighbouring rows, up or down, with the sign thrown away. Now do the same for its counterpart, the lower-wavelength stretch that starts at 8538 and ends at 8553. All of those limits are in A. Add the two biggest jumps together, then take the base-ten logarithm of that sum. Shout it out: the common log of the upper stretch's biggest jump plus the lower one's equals 0.15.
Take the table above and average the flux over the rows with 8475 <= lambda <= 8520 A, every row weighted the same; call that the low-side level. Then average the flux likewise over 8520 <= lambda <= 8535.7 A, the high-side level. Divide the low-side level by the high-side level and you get 1.00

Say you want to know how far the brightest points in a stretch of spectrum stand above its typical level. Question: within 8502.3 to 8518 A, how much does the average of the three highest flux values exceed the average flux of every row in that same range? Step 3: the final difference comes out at 0.4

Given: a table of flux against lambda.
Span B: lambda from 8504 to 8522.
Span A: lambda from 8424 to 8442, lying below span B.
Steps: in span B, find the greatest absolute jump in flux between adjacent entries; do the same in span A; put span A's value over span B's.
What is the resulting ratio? 1.8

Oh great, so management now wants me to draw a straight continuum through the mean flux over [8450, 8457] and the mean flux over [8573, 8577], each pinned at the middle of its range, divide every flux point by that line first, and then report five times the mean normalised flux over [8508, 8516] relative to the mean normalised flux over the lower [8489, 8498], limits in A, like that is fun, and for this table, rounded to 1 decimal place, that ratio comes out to 5.0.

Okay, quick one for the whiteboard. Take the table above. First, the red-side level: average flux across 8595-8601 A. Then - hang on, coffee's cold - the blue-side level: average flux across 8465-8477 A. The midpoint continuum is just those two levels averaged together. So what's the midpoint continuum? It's 14.23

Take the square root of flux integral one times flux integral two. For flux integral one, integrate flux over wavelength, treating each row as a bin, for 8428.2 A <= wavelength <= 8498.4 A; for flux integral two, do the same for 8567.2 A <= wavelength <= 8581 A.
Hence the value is 449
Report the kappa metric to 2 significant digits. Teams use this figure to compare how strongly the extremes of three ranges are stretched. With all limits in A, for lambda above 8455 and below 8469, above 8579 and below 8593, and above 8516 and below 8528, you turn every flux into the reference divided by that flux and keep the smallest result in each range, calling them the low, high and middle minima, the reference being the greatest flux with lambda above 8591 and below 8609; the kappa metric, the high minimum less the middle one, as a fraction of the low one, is -0.021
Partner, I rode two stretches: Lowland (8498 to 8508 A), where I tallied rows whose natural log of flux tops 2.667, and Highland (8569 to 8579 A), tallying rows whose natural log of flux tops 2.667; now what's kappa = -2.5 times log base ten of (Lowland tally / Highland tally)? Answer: 1.7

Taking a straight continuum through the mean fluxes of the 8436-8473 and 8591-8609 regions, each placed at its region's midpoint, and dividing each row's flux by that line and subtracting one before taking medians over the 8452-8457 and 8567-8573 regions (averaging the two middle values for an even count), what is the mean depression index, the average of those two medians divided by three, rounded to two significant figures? 0.0040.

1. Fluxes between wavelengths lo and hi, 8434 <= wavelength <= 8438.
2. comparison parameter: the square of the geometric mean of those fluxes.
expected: 177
